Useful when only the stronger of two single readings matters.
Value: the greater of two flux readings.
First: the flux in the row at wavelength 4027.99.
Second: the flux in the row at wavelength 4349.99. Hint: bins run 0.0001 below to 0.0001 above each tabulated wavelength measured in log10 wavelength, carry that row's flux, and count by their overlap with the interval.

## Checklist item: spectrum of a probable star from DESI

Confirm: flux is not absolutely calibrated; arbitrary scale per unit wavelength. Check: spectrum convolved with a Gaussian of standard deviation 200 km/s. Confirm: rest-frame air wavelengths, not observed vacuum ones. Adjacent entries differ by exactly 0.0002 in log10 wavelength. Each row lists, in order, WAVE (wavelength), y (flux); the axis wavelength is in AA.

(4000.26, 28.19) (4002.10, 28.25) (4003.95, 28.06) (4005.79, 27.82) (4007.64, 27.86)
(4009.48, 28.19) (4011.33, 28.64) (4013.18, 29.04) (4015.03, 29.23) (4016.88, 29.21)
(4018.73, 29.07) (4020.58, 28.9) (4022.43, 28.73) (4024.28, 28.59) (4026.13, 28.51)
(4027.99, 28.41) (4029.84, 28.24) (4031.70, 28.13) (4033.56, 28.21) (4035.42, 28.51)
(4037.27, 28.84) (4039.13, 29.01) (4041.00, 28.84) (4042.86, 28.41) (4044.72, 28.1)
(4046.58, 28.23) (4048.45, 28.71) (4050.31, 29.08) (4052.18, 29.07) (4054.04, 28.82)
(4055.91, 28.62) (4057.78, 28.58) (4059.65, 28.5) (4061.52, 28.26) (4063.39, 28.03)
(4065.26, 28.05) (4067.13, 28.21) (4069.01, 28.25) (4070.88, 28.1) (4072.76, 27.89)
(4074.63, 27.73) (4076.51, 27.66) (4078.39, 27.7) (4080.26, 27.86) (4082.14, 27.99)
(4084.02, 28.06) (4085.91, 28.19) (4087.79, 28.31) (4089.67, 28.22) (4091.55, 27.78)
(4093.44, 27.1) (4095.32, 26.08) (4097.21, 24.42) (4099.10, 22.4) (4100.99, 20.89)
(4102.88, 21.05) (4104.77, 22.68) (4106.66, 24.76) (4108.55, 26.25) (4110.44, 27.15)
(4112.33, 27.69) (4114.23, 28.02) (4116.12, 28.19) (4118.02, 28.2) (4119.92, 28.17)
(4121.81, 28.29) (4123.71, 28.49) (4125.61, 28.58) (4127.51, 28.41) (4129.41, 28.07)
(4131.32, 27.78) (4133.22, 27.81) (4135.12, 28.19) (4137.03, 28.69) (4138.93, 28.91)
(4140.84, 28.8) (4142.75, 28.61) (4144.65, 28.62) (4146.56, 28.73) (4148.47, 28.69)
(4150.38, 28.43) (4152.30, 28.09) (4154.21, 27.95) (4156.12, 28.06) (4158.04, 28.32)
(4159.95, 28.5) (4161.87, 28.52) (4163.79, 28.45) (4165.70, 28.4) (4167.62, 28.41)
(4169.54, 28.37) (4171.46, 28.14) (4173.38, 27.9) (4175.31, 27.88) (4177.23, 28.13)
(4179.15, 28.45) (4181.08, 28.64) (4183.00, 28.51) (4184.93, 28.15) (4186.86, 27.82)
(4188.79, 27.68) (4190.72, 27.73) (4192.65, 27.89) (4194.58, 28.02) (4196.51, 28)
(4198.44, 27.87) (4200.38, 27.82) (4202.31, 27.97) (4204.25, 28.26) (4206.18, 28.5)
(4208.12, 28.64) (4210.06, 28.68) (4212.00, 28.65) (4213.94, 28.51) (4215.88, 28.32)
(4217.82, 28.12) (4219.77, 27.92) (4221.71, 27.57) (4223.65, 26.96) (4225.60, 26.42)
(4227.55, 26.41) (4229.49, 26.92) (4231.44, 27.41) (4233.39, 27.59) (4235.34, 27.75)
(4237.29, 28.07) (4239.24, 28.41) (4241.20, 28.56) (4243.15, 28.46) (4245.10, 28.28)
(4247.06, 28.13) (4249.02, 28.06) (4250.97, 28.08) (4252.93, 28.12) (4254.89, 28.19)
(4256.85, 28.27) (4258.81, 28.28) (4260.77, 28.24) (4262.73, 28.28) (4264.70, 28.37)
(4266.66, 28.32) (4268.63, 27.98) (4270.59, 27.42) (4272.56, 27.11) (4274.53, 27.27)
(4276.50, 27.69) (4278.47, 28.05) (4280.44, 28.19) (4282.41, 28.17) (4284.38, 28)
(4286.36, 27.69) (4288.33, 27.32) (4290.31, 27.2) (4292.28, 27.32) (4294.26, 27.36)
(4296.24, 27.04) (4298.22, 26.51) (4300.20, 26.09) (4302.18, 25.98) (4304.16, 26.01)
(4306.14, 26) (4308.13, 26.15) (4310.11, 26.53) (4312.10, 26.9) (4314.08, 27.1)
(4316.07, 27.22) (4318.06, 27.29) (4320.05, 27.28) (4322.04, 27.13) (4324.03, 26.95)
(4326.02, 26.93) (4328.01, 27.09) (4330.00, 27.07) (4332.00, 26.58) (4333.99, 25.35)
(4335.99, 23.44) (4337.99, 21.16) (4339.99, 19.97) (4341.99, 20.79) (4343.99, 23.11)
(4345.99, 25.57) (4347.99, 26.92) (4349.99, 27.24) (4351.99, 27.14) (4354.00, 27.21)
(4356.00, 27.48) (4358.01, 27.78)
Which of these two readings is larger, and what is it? 28.41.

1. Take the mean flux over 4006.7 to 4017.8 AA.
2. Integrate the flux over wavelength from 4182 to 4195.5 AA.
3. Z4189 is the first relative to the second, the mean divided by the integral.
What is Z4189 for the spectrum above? 0.076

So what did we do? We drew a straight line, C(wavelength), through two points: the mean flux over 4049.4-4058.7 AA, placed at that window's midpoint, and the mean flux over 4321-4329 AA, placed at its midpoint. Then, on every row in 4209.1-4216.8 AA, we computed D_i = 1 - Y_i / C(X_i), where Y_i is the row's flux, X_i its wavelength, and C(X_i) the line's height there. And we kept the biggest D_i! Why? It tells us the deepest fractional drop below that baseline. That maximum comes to -0.02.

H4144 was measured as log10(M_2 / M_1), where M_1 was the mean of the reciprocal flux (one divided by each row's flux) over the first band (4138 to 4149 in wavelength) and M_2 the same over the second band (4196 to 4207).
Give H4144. 0.010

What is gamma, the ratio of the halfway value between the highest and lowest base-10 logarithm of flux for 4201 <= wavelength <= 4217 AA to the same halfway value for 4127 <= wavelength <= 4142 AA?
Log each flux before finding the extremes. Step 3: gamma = 1.00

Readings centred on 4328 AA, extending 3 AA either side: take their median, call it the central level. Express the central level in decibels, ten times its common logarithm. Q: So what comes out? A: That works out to 14.32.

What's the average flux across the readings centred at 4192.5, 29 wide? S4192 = 28.1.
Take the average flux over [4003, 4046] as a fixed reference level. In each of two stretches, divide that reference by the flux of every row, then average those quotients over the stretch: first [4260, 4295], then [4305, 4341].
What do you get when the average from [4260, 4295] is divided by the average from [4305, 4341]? 0.925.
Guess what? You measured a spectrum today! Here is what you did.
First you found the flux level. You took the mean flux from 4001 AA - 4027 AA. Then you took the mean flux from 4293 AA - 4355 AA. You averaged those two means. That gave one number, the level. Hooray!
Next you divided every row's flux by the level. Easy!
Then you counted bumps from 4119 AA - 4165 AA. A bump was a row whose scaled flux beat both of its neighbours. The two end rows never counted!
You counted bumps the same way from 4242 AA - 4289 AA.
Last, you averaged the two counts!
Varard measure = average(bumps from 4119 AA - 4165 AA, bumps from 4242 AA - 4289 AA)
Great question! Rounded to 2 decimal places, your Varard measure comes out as 3.50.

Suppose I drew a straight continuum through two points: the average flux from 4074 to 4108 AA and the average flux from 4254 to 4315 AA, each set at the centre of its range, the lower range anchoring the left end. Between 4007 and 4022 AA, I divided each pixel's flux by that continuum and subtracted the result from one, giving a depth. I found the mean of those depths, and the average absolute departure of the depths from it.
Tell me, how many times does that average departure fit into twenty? 1356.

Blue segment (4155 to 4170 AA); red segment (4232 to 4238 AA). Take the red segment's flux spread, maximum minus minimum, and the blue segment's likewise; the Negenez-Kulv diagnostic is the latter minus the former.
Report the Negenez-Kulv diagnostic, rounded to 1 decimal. 0.0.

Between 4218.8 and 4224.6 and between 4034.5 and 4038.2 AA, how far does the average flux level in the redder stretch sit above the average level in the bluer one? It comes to -1.2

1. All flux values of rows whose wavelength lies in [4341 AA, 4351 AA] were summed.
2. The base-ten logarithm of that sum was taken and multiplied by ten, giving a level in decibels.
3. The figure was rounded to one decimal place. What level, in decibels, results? 20.9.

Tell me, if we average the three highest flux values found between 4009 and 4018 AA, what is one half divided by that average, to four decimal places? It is 0.0171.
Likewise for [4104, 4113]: 0.0185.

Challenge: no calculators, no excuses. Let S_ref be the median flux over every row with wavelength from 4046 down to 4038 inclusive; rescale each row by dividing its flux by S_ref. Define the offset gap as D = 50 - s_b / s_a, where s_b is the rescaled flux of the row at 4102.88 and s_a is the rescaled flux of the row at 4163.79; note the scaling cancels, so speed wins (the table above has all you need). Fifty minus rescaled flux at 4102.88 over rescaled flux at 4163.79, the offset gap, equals 49.3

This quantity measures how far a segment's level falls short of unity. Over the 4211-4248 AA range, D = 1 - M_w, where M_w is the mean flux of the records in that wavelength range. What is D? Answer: -26.8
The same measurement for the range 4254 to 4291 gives -26.9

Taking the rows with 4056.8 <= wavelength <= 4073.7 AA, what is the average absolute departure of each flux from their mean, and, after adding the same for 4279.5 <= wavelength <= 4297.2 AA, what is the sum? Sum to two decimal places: 0.55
